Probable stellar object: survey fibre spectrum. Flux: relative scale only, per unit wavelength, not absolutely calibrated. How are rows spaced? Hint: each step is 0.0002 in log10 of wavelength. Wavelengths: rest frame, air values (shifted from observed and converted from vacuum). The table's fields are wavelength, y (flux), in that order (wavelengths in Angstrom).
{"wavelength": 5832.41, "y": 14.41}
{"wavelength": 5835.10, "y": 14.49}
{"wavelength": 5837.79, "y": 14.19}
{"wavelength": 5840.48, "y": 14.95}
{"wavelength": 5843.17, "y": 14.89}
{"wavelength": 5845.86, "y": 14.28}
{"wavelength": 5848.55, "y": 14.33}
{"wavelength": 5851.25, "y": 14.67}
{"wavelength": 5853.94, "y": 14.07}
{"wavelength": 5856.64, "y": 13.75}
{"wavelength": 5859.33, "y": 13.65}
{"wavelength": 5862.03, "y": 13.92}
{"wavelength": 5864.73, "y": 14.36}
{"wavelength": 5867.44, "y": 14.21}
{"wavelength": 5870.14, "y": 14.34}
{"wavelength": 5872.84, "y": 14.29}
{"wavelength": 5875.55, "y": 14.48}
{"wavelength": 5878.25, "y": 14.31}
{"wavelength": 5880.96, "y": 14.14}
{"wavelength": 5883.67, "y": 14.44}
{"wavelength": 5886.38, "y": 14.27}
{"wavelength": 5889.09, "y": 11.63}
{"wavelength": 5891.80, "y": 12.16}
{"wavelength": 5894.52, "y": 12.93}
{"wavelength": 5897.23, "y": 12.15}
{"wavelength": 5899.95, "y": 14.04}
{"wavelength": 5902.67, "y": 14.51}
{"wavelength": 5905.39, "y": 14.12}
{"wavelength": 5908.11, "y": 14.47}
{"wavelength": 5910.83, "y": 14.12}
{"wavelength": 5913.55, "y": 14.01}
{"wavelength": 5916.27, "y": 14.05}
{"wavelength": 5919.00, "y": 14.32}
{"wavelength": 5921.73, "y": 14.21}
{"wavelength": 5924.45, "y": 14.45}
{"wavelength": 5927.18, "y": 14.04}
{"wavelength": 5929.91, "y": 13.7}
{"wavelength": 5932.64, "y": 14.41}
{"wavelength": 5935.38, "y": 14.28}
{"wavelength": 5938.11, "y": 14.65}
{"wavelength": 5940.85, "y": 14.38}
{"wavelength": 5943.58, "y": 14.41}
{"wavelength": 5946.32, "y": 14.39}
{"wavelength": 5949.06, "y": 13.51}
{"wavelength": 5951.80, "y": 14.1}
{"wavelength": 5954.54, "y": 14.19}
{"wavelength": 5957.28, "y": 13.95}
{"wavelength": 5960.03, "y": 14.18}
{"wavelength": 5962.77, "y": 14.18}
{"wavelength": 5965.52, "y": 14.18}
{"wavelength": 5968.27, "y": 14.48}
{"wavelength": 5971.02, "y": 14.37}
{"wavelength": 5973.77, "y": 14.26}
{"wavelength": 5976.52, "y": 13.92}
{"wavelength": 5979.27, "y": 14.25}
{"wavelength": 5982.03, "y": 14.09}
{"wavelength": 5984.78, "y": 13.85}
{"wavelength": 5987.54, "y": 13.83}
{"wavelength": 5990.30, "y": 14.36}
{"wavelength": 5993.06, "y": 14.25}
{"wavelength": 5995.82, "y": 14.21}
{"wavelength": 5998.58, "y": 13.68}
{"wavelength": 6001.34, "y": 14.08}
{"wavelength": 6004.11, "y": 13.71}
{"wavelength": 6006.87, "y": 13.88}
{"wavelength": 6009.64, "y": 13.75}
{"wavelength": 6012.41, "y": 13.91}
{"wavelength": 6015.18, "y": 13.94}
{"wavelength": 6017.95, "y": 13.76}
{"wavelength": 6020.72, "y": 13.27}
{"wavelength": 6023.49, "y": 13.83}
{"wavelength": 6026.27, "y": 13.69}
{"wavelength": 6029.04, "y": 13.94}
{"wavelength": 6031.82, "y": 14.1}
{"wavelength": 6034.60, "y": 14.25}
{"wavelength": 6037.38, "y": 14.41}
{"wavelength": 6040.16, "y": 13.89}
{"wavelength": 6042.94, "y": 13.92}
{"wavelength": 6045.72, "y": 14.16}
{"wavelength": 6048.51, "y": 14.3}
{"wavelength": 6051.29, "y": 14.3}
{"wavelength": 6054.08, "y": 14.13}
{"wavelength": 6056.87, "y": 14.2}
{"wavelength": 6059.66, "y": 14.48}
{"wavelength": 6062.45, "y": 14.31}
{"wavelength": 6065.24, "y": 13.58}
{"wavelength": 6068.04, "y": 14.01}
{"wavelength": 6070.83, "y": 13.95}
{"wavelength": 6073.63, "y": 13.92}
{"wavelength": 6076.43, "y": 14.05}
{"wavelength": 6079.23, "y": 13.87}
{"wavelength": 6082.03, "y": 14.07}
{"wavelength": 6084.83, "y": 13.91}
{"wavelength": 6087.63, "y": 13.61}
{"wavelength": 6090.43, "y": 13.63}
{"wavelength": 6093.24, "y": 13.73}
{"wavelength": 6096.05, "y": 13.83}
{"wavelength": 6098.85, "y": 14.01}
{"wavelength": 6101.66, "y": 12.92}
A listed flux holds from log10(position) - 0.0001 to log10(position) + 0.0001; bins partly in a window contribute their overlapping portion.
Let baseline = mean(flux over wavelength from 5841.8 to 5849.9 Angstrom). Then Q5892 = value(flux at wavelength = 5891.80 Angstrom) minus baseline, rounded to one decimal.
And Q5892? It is -2.3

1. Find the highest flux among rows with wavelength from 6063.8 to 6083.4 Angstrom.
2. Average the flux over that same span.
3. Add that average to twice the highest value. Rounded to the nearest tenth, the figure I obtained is 42.1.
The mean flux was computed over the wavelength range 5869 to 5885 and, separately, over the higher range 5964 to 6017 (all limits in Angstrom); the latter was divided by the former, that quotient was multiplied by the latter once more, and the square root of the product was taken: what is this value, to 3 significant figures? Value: 3.71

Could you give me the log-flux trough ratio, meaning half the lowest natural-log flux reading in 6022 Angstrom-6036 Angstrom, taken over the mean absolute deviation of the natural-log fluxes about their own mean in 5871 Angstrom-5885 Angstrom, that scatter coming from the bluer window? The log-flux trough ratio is 183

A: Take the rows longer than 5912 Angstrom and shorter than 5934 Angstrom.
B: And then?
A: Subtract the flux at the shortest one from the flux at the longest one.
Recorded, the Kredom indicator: 0.4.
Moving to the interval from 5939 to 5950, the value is -0.9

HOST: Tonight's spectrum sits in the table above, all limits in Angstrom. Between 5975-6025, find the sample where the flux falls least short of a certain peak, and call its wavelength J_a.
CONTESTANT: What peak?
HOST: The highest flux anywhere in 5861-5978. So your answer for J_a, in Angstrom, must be 5990.30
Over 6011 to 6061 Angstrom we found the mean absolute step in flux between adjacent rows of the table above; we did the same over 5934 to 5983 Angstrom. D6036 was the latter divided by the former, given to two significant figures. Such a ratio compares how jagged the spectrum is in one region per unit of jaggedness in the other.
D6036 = 1.1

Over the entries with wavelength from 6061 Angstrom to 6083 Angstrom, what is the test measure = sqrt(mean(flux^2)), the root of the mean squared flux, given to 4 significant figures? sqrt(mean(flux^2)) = 13.97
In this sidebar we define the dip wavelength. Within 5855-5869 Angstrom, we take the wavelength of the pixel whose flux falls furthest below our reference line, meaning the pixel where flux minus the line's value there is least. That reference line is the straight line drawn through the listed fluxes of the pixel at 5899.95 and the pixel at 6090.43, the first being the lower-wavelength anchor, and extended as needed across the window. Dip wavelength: 5859.33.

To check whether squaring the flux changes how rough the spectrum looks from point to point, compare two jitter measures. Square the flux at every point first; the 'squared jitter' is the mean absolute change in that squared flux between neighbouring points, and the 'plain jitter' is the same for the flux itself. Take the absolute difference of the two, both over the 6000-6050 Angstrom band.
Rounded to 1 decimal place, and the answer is 6.1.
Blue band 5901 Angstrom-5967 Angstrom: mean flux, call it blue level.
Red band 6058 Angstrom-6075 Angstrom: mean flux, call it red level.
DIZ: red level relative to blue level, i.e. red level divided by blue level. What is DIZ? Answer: 0.99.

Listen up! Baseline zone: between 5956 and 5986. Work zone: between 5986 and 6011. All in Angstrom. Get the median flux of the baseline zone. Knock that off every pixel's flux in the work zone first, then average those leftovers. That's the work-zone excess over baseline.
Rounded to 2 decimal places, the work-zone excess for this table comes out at -0.21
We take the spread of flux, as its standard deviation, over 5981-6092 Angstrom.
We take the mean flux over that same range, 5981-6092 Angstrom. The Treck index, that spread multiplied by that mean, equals 3.6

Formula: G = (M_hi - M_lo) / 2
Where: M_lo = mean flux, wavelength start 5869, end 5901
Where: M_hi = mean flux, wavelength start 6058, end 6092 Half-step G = 0.18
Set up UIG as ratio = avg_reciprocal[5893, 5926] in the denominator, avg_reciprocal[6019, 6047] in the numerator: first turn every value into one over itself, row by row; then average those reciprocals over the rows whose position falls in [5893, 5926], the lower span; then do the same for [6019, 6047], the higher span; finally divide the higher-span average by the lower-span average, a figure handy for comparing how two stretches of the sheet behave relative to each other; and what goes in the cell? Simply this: 1.00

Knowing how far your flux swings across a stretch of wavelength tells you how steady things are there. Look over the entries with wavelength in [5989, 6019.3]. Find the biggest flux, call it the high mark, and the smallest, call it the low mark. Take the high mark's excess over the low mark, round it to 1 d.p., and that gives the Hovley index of 0.7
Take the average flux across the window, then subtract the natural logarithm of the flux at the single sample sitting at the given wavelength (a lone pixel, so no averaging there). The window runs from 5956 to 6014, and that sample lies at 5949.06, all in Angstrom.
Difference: 11.5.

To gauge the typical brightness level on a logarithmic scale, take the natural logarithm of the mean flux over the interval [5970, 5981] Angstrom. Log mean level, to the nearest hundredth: 2.65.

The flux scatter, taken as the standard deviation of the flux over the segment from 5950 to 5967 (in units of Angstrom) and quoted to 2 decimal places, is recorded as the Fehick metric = 0.09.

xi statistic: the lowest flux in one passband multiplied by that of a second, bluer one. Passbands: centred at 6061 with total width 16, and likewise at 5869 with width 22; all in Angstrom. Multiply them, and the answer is 185.4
